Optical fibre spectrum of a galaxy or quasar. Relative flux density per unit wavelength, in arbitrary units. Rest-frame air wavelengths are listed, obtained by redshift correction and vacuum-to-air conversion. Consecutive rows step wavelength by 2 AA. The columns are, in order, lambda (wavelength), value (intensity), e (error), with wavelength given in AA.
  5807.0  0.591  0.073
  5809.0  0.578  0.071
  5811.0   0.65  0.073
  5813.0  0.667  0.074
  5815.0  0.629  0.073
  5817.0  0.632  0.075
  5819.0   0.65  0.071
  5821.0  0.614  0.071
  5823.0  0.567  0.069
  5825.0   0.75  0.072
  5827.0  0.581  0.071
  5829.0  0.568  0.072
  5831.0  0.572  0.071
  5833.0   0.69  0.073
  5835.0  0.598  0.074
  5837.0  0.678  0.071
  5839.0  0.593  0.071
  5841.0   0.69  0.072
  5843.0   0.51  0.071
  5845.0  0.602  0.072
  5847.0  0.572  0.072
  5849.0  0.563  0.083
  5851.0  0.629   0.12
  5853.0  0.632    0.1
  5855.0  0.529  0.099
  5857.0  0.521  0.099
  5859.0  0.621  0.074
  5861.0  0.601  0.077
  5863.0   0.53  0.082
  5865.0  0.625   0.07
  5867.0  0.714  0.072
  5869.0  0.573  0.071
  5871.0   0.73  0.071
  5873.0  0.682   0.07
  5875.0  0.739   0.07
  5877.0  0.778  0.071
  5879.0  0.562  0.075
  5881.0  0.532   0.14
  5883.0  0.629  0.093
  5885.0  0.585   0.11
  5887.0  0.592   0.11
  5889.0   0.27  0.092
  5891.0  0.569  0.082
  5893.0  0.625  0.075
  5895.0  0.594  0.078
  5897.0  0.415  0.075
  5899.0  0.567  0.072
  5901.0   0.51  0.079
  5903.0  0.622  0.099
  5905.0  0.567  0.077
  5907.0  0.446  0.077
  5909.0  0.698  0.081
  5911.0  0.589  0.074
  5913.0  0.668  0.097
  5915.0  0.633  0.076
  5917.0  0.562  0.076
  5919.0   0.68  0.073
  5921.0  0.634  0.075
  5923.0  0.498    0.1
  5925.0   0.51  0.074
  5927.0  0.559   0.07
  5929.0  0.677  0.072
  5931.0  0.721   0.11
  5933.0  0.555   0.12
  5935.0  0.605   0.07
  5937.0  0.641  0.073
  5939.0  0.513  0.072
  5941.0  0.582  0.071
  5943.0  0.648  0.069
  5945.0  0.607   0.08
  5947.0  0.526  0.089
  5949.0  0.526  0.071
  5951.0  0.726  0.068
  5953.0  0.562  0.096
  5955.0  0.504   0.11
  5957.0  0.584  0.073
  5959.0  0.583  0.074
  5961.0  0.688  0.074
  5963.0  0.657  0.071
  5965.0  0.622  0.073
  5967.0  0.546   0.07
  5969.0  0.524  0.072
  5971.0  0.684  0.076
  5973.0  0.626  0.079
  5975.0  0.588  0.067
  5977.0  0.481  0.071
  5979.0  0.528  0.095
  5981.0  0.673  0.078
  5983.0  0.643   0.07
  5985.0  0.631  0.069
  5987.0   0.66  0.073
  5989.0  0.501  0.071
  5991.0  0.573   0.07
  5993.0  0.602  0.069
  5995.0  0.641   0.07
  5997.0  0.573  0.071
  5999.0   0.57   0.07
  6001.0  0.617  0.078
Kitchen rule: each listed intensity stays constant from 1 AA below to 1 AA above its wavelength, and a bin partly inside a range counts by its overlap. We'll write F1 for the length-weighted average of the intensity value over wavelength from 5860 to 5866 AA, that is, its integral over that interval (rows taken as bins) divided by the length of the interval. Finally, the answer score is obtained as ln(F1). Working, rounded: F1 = 0.585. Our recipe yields -0.536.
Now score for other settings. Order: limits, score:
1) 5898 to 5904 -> -0.569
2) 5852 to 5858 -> -0.579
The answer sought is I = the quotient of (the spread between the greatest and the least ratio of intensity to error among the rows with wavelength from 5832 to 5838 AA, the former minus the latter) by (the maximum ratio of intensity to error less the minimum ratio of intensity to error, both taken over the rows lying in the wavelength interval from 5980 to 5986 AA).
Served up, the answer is 2.6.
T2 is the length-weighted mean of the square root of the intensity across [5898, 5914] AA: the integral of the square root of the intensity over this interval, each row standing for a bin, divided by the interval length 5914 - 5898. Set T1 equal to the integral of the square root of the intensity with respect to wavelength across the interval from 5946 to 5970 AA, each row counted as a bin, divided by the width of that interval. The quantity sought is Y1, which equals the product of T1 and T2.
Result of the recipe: 0.583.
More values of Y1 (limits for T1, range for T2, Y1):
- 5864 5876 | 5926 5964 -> 0.638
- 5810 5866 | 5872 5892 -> 0.596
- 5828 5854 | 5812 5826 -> 0.624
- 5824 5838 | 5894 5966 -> 0.610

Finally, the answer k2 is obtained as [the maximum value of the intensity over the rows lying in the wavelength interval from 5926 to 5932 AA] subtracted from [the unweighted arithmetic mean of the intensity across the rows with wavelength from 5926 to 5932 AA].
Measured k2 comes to -0.069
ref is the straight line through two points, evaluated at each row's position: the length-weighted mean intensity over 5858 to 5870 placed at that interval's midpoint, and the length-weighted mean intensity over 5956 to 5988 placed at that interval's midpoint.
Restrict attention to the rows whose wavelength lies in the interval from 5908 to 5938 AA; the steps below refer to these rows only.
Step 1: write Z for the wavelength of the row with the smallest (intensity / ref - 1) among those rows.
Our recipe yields 5923.0 AA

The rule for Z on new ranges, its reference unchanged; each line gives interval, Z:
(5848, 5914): 5889.0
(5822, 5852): 5843.0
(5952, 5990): 5977.0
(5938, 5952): 5939.0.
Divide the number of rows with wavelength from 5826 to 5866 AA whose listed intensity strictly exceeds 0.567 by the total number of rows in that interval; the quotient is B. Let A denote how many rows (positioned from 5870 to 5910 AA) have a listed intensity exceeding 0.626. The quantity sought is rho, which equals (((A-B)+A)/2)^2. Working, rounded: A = 6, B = 0.75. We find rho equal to 32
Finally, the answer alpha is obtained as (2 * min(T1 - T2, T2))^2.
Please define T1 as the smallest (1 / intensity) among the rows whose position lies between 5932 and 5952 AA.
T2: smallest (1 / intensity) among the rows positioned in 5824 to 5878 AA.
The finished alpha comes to 0.03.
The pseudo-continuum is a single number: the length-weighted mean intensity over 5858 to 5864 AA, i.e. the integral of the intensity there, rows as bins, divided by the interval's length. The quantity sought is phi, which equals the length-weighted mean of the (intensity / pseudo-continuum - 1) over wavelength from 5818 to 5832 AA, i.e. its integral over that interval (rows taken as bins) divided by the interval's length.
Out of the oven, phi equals 0.052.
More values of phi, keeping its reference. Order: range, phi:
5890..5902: -0.064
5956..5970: 0.028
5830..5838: 0.086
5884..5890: -0.174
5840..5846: 0.029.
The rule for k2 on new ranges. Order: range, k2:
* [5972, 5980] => -0.070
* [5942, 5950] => -0.071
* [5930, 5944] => -0.112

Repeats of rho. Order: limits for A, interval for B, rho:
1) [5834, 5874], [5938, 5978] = 45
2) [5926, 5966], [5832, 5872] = 44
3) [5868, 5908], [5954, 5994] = 22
